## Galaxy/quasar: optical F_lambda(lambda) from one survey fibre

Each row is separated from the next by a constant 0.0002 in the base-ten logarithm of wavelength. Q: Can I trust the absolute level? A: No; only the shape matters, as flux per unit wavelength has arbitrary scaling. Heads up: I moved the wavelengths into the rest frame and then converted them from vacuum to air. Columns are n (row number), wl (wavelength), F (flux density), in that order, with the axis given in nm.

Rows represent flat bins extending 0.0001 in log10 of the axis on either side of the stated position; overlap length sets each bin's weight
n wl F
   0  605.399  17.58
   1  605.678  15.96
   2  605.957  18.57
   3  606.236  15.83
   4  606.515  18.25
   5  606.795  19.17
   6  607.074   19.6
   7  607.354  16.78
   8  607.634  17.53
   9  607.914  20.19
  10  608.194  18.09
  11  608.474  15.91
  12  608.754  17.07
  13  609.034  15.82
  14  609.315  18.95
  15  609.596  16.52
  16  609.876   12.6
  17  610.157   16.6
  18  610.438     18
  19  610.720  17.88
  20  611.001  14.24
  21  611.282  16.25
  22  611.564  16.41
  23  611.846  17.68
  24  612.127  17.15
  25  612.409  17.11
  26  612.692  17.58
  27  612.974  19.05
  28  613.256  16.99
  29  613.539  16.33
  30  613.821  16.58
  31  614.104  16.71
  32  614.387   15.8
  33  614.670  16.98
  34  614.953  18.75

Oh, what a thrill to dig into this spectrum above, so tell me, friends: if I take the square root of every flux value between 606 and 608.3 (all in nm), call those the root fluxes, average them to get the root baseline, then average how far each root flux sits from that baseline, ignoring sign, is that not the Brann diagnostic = 0.132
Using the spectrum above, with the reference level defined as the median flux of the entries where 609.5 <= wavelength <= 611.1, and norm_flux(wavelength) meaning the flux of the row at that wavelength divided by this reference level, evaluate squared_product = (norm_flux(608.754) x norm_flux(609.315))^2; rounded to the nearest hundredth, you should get 1.39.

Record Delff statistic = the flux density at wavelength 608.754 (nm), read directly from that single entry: 17.07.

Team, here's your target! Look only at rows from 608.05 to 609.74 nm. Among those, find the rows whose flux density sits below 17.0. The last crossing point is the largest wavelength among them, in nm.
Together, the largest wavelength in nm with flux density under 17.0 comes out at 609.596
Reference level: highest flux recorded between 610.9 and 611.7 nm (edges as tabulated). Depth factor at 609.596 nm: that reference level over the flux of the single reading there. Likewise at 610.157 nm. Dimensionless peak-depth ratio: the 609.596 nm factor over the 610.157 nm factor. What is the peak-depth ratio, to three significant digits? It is 1.00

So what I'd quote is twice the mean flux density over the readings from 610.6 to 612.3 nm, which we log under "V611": 33.2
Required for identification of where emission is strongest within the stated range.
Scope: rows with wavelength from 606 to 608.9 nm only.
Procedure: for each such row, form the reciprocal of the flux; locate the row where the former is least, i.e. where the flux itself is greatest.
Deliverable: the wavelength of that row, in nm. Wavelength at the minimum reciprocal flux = 607.914 nm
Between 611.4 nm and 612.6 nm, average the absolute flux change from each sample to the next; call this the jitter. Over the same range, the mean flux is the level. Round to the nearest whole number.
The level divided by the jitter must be 28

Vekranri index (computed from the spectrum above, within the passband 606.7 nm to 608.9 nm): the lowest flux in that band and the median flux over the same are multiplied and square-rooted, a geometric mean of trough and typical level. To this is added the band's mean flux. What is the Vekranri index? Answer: 34.9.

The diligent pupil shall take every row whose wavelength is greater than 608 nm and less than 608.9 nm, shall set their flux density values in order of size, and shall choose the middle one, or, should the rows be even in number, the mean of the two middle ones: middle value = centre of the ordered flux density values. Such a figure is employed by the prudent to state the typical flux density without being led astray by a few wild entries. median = 17.1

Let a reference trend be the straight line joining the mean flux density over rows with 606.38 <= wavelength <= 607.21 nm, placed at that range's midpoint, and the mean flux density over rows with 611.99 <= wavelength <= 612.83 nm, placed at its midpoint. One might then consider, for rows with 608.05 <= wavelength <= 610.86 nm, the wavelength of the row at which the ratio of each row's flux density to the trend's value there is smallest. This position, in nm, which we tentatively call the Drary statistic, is 609.876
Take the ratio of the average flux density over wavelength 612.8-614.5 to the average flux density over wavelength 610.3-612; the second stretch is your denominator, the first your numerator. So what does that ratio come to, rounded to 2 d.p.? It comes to 1.01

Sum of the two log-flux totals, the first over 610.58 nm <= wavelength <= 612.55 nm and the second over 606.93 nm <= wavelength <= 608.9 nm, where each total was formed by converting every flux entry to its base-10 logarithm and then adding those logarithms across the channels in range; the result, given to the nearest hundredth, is 17.30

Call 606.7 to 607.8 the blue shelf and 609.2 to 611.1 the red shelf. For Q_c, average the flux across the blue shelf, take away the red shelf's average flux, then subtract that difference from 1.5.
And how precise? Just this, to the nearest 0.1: -0.4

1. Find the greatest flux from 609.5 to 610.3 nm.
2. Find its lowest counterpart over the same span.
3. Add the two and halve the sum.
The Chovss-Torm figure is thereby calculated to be 14.6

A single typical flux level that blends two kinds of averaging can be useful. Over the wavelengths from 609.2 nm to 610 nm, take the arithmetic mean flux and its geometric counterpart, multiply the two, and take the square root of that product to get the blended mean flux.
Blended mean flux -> 15.9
